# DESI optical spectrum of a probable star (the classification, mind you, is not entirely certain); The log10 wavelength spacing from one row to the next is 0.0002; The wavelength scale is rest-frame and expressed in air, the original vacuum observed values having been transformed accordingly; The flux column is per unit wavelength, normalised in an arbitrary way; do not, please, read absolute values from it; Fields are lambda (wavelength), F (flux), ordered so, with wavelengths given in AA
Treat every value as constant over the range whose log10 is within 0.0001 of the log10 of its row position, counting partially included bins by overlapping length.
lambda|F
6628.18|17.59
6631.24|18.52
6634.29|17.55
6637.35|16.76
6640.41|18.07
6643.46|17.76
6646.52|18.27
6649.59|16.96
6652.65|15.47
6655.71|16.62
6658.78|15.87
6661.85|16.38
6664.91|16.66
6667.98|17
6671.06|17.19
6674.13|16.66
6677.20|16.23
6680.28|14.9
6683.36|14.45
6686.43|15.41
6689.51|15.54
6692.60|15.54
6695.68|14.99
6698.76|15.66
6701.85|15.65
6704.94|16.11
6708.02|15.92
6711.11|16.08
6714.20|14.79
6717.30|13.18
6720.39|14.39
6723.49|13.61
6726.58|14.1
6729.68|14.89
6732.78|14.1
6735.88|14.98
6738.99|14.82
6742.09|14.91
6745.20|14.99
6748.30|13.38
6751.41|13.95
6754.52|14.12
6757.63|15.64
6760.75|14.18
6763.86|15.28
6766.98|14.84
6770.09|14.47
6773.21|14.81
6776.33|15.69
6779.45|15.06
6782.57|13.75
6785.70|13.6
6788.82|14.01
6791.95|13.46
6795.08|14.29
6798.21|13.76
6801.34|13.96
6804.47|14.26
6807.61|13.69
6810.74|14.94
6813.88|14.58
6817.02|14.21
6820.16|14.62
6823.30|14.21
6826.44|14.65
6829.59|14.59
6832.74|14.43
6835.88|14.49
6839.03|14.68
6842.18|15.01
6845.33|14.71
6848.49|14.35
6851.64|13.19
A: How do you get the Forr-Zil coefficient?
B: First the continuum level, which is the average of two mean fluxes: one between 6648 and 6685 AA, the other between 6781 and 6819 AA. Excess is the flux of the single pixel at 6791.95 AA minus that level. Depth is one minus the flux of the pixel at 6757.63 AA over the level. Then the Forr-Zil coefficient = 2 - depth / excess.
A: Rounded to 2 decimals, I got 1.98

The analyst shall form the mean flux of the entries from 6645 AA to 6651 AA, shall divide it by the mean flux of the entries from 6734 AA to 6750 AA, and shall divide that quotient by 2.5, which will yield 0.482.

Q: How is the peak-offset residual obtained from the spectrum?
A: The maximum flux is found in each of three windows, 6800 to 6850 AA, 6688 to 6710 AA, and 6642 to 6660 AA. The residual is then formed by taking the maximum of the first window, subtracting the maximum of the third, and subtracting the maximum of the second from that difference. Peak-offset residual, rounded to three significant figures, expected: -19.4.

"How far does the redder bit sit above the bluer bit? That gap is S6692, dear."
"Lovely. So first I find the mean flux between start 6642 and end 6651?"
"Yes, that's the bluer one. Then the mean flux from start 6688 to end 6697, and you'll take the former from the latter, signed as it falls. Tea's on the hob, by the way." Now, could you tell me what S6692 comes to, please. -2.3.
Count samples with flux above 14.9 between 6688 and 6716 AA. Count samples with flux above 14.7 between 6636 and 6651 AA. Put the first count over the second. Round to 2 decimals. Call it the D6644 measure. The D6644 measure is 1.60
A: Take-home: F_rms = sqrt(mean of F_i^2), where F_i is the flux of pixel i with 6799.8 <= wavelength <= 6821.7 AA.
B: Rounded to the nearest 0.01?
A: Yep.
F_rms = 14.33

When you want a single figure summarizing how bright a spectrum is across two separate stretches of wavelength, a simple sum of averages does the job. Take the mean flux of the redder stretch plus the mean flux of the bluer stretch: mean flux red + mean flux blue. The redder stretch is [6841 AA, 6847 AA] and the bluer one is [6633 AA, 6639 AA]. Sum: 32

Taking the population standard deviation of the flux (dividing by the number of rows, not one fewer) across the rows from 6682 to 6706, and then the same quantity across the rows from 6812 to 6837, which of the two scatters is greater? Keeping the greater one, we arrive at 0.47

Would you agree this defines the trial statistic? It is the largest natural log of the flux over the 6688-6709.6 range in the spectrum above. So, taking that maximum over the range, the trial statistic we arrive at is 2.78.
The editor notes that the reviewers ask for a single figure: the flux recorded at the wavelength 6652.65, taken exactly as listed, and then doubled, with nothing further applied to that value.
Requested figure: 31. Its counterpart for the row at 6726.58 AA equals 28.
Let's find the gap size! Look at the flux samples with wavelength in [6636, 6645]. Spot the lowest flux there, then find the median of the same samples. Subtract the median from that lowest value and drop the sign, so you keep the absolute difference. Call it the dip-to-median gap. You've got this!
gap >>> 1.0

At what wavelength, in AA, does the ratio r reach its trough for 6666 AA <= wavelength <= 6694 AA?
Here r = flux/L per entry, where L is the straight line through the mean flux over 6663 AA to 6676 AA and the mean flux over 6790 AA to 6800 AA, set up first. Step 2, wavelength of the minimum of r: 6683.36 AA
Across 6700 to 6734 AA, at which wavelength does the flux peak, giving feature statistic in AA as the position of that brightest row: 6704.94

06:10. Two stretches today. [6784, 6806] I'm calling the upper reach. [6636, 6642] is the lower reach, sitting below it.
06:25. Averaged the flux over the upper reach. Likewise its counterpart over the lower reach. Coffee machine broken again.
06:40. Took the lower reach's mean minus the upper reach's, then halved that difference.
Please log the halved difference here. 1.8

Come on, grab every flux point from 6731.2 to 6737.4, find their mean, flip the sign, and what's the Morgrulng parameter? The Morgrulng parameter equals -14.5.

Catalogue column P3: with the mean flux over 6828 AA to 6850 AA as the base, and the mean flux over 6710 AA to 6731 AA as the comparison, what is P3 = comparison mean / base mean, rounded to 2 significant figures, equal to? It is 0.99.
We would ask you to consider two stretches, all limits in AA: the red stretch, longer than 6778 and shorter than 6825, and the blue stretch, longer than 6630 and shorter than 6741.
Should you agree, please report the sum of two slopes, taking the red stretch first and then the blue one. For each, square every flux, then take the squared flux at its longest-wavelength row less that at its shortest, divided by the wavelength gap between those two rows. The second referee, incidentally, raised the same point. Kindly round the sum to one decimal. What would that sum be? -1.7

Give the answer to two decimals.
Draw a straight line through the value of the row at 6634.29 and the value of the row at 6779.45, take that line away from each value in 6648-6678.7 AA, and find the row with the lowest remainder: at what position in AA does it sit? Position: 6652.65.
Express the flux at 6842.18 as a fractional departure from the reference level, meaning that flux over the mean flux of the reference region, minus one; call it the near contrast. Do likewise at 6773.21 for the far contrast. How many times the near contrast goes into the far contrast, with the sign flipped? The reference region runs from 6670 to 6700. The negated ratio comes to -1.3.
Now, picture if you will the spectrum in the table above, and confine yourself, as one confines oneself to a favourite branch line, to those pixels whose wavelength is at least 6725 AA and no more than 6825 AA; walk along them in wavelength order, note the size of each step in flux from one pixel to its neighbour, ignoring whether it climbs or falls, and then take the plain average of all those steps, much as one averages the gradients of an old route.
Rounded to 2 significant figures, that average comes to 0.63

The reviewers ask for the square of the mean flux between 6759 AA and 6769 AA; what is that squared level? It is 218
